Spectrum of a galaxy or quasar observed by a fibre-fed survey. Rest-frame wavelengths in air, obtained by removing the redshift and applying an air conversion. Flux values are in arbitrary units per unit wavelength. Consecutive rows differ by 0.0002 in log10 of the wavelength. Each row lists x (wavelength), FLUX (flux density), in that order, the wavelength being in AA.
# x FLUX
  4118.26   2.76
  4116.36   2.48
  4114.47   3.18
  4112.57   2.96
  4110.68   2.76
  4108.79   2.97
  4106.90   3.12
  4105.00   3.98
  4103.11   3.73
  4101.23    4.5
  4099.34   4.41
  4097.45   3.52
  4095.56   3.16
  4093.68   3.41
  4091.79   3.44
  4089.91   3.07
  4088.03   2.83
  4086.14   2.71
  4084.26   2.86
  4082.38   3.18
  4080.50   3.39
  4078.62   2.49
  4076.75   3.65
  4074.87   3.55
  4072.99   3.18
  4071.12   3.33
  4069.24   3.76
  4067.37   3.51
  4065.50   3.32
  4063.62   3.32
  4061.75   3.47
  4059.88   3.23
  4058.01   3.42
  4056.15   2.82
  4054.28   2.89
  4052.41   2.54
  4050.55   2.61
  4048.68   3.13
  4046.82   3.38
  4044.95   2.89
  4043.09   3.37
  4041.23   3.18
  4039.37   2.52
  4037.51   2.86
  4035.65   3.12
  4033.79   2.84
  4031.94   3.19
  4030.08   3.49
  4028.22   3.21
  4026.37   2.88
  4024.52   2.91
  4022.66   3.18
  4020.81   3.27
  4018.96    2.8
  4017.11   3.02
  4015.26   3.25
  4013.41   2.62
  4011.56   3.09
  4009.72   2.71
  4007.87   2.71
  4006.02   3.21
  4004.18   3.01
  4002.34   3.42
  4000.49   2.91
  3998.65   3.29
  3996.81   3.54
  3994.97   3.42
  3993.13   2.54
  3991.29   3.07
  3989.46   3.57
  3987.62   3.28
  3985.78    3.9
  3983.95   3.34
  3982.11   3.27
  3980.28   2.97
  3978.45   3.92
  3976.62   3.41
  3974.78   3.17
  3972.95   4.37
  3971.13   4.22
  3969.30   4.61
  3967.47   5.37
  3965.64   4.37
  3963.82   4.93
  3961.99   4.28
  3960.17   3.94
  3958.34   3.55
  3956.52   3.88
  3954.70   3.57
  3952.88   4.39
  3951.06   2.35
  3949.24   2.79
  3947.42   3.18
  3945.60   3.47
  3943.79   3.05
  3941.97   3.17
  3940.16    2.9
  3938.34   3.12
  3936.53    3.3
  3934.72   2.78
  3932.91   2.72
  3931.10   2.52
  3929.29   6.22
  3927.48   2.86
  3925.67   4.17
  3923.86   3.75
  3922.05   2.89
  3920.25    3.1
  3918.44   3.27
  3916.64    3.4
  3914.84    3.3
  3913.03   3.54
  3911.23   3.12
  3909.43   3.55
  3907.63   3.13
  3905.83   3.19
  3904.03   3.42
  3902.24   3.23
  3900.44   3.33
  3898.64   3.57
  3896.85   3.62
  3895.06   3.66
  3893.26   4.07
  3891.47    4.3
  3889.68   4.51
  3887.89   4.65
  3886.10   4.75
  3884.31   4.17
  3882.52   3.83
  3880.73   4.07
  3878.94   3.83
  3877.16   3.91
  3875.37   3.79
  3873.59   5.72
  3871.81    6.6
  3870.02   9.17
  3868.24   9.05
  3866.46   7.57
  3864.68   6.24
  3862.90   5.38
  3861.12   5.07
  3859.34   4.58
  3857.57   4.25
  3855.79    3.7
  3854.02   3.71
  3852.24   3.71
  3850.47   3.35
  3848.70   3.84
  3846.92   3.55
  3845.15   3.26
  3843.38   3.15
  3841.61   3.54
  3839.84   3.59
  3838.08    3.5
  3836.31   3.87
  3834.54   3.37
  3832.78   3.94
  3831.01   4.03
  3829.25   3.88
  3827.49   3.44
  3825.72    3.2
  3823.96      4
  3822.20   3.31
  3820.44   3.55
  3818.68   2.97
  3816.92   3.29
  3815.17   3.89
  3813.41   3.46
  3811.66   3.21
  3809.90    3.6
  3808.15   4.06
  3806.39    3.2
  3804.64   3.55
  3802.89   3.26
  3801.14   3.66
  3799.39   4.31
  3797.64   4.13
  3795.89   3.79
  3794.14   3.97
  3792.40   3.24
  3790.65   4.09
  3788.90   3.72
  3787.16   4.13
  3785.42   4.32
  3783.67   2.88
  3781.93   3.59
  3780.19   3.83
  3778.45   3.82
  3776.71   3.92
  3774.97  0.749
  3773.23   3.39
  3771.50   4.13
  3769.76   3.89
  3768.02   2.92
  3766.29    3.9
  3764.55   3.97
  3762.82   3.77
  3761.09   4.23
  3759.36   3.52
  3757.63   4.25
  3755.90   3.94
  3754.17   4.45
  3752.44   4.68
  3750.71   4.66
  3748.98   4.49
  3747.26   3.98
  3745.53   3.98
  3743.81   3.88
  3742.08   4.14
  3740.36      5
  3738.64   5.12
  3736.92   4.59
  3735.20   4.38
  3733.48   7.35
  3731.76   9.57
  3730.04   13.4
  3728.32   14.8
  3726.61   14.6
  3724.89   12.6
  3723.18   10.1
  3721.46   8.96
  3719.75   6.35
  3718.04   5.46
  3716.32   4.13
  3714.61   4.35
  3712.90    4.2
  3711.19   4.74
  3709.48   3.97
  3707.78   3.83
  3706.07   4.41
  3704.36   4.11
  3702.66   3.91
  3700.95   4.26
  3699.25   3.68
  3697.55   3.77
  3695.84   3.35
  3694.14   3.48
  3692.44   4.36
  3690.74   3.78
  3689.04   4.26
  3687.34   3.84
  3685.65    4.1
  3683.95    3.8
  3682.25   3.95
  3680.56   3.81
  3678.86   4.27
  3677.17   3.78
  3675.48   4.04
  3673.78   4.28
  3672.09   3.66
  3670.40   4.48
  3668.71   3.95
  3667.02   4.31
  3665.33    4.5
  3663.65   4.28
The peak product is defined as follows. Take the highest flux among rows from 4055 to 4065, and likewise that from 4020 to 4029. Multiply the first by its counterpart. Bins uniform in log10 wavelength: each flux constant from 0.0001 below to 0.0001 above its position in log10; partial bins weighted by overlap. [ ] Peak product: 11.3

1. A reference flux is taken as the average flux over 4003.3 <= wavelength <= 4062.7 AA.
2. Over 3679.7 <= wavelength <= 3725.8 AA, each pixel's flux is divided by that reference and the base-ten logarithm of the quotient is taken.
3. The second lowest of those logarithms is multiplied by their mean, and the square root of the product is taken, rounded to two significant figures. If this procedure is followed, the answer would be 0.10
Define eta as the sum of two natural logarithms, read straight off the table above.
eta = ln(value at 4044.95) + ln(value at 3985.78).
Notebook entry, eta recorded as 2.4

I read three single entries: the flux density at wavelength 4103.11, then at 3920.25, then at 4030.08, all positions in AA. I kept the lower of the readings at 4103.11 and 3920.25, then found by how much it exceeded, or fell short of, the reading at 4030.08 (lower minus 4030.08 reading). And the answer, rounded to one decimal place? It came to -0.4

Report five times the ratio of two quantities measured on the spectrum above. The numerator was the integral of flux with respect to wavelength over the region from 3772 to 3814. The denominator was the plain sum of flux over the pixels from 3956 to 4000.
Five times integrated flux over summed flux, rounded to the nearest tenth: 8.3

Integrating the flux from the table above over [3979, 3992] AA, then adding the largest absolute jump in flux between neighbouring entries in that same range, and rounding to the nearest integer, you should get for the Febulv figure 44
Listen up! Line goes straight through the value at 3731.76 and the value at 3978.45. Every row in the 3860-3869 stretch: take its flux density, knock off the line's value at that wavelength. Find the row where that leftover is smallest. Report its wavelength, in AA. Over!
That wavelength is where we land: 3861.12 AA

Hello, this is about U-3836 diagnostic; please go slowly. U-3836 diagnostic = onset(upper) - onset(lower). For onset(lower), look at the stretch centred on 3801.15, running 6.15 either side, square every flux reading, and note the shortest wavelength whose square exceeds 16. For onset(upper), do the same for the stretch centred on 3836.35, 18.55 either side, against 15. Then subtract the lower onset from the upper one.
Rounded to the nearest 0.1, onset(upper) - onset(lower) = 26.3 AA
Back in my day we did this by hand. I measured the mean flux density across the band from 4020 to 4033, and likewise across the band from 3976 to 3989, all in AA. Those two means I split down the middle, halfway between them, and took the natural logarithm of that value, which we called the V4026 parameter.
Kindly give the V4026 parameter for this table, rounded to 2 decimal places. 1.19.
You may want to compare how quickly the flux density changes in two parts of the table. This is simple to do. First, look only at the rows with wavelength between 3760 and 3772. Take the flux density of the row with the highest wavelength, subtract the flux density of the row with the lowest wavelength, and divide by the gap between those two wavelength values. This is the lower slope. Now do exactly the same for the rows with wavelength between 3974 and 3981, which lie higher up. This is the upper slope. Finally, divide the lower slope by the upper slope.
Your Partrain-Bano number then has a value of 0.3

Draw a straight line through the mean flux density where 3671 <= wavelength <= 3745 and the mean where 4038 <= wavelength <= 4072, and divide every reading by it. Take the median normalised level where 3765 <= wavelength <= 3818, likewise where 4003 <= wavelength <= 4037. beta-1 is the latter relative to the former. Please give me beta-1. 1.19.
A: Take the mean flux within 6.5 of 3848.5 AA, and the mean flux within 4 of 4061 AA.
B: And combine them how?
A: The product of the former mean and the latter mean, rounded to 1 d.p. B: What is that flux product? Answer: 11.8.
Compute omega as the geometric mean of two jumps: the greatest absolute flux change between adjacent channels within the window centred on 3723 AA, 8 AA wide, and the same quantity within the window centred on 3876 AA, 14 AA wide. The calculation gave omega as 2.6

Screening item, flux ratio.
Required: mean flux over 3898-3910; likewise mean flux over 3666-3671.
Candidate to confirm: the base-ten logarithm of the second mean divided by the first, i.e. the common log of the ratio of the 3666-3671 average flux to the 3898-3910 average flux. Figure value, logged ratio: 0.10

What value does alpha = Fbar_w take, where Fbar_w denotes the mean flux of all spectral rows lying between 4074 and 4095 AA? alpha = 3.14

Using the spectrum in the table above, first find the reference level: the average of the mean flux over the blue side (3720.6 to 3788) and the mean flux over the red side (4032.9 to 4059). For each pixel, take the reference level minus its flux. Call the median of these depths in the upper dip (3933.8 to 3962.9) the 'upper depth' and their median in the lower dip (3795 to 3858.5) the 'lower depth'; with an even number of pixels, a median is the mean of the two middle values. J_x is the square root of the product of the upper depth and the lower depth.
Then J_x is 0.80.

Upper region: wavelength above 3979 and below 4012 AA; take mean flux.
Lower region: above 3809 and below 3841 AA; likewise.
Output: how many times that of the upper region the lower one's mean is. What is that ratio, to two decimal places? 1.12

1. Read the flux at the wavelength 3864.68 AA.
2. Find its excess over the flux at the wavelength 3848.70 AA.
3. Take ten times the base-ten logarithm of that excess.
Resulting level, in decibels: 3.8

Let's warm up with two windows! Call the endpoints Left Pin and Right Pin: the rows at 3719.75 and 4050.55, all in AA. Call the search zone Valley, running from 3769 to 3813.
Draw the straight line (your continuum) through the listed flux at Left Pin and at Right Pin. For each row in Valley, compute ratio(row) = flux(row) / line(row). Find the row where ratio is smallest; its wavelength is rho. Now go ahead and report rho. 3774.97 AA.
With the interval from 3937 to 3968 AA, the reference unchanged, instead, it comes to 3951.06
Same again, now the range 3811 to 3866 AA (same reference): 3818.68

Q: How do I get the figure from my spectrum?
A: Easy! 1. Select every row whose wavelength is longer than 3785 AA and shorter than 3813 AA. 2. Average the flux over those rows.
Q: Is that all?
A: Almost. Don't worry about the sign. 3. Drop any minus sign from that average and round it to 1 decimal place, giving 3.8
